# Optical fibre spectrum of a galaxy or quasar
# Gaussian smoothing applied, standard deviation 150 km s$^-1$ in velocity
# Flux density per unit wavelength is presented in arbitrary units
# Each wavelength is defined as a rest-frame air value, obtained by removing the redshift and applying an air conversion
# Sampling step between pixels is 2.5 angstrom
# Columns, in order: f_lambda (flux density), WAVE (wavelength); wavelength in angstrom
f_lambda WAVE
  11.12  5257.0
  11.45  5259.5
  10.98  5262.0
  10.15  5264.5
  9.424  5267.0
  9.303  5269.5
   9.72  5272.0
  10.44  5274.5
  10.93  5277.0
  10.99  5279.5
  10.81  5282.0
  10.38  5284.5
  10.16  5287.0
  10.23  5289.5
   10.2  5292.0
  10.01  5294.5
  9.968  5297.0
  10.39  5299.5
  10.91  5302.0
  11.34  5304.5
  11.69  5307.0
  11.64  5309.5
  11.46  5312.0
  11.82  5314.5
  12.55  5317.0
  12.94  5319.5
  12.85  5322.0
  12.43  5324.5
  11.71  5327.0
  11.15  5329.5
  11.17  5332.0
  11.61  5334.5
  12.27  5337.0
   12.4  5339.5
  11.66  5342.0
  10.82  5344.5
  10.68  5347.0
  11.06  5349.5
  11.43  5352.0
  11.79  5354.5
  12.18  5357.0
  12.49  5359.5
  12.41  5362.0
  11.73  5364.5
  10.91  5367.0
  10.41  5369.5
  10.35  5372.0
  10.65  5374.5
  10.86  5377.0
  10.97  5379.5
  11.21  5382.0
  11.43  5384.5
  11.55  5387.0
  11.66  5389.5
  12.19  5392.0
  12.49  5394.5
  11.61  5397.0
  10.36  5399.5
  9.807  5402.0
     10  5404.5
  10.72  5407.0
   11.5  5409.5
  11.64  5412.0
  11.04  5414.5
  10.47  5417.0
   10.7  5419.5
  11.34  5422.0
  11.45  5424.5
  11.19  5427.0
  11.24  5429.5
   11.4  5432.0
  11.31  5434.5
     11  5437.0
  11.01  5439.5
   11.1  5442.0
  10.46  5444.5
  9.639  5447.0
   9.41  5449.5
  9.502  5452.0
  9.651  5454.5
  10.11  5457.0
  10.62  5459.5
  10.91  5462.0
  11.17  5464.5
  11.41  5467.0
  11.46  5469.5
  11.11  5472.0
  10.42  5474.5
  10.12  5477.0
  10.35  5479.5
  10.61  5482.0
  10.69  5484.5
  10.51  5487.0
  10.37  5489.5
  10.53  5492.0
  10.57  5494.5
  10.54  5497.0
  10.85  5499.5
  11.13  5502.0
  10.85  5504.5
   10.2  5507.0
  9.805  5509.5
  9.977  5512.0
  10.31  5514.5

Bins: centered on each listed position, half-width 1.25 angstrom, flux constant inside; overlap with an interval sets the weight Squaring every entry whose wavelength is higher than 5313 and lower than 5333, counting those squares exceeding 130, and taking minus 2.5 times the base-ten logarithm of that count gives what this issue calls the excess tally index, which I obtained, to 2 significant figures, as -1.9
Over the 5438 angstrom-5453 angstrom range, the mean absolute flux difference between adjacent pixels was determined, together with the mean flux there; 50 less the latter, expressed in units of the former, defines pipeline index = 106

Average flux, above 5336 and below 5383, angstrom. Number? 11.4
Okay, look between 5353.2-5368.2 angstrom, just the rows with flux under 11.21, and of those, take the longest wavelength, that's 5367.0 angstrom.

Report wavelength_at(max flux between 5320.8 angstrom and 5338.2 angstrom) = 5322.0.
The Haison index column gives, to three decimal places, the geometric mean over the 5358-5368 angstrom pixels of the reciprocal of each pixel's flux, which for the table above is 0.084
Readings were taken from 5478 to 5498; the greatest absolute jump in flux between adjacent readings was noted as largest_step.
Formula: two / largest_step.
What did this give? 7.7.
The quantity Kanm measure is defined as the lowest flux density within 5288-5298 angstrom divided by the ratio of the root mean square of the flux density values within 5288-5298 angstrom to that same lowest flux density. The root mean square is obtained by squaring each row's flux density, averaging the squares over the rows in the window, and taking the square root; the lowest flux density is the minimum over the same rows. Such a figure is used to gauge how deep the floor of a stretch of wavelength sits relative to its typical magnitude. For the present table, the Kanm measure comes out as 9.84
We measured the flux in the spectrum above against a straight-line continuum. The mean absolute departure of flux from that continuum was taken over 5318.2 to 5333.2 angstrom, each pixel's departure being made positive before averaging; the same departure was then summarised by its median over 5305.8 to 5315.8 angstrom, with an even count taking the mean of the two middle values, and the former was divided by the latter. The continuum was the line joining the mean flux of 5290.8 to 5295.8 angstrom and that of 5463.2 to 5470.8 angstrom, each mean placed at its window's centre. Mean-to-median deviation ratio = 1.2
